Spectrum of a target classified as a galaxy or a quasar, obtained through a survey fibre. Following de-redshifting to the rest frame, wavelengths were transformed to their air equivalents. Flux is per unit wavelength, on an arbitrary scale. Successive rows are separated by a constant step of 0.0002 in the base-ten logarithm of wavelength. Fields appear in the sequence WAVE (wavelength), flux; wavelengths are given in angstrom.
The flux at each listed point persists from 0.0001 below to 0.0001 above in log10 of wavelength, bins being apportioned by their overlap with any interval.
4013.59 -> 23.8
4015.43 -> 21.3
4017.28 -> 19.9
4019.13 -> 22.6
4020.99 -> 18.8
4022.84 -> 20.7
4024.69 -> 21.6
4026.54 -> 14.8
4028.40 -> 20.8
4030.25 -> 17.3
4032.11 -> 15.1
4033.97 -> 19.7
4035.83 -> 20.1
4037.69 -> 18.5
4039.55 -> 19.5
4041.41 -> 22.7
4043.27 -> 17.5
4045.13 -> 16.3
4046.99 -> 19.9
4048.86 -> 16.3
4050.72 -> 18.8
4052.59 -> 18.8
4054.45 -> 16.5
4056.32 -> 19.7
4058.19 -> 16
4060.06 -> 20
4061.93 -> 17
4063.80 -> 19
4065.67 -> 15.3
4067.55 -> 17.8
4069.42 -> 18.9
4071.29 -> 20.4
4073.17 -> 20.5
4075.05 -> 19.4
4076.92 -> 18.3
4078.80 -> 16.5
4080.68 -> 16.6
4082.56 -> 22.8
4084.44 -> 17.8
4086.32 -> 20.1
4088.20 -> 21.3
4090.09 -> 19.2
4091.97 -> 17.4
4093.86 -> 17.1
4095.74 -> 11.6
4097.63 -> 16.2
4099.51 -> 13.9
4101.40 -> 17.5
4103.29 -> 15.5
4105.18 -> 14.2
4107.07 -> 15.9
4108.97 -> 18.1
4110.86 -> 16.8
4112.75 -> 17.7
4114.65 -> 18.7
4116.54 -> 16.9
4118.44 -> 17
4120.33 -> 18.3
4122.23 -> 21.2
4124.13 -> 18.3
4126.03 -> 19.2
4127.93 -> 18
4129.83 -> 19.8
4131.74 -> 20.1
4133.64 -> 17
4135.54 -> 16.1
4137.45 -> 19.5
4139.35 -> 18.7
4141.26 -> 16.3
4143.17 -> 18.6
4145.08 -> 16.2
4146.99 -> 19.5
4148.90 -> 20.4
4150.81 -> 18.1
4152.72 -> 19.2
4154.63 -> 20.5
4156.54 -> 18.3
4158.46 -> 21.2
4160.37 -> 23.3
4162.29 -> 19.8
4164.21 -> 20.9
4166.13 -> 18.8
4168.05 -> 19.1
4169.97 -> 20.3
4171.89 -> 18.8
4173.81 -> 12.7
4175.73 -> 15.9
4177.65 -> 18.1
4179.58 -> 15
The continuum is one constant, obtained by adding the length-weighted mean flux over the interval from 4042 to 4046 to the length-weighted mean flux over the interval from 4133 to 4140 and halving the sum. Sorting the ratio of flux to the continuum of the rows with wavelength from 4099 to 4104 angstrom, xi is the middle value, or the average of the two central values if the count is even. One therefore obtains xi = 0.88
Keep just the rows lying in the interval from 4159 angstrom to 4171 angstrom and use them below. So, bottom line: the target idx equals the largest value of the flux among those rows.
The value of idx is 23.3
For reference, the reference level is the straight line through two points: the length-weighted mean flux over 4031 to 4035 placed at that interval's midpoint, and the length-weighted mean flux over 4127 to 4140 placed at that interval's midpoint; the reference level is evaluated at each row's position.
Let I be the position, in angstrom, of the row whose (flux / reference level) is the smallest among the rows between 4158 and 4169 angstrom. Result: 4166.13 angstrom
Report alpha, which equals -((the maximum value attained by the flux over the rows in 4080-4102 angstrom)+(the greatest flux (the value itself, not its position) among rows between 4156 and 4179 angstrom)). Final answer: -46.1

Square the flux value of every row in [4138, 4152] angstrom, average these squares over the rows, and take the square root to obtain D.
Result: 18.3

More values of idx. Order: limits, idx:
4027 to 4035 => 20.8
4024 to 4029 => 21.6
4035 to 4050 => 22.7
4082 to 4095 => 22.8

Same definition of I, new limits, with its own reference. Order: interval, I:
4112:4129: 4116.54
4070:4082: 4078.80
